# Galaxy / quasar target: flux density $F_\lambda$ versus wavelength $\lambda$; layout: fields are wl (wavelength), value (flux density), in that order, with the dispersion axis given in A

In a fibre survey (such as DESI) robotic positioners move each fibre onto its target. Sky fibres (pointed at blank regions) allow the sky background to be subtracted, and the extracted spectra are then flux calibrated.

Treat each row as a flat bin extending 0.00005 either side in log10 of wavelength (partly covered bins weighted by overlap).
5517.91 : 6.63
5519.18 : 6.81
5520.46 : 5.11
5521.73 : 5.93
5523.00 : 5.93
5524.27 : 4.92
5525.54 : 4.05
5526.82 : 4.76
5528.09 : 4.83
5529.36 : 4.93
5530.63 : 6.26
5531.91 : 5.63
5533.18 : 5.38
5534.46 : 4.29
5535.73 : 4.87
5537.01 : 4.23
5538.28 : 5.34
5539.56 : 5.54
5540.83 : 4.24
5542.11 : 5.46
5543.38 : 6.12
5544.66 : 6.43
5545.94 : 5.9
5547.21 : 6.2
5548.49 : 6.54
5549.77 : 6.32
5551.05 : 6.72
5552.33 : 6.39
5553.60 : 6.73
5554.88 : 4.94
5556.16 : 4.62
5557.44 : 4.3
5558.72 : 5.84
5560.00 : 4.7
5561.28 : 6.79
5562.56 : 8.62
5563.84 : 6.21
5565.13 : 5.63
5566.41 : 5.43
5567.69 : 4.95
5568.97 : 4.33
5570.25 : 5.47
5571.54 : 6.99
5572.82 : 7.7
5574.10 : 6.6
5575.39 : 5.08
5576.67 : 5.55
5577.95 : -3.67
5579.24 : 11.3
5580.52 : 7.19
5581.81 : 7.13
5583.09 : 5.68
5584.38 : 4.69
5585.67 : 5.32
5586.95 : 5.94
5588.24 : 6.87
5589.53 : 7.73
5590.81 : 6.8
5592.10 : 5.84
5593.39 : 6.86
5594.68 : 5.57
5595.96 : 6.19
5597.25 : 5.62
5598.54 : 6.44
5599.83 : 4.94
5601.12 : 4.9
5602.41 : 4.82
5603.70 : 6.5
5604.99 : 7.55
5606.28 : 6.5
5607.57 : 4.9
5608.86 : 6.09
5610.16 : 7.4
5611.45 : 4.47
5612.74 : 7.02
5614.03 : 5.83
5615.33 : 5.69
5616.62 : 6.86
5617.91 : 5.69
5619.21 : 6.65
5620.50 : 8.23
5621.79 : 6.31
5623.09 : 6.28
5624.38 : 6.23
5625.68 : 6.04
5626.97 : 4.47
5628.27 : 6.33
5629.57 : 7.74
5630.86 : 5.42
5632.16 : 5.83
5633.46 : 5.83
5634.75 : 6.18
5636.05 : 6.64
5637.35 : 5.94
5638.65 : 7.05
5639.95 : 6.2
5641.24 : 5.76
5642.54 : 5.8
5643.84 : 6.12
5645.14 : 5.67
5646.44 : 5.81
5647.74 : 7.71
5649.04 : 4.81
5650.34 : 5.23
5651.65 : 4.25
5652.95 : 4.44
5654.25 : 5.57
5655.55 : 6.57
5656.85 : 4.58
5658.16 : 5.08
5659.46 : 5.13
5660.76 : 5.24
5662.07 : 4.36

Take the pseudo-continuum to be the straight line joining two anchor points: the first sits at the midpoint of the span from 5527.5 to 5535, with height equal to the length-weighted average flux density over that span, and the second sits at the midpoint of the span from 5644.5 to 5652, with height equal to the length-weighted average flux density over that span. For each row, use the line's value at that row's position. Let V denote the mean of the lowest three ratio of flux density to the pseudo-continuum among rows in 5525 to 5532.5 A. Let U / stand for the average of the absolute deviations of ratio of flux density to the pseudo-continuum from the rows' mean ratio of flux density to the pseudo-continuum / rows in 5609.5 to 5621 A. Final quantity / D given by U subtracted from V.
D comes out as 0.71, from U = 0.162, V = 0.87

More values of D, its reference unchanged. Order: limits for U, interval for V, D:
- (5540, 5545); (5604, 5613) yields 0.80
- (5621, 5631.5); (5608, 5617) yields 0.86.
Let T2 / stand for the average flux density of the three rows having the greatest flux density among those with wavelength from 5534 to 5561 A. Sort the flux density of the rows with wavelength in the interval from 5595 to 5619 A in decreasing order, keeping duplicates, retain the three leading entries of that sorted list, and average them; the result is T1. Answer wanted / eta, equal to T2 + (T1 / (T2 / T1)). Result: 14.7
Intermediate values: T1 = 7.32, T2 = 6.66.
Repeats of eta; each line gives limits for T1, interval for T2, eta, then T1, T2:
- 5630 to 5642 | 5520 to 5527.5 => 13.4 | 6.63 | 5.66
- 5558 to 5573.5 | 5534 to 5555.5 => 15.7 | 7.77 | 6.66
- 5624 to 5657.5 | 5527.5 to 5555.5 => 15.1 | 7.50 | 6.66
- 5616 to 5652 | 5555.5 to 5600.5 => 16.0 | 7.89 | 9.22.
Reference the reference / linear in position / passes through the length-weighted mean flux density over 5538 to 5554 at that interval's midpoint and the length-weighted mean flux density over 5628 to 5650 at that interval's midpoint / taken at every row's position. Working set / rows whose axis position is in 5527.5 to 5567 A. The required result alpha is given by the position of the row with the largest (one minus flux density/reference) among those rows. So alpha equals 5537.01 A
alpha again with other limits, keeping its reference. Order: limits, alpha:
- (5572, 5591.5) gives 5577.95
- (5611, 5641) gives 5626.97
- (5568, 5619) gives 5577.95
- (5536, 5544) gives 5537.01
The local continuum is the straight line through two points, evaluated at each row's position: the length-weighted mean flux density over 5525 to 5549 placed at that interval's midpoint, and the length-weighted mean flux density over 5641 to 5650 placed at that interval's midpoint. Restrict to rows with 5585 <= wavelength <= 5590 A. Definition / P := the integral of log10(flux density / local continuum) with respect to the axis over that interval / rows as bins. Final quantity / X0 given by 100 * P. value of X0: 27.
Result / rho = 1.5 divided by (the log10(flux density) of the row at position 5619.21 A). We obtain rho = 1.82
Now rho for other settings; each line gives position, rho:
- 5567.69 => 2.16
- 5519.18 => 1.80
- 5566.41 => 2.04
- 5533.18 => 2.05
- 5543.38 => 1.91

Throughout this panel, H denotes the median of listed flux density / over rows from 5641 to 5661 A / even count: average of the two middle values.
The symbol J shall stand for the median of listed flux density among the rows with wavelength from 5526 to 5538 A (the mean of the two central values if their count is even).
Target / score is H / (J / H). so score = 6.00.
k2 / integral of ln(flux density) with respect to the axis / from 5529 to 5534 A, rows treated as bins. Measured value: 8.5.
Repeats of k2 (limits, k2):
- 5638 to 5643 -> 9.1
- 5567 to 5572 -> 8.3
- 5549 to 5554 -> 9.4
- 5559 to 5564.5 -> 10.2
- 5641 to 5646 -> 8.8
